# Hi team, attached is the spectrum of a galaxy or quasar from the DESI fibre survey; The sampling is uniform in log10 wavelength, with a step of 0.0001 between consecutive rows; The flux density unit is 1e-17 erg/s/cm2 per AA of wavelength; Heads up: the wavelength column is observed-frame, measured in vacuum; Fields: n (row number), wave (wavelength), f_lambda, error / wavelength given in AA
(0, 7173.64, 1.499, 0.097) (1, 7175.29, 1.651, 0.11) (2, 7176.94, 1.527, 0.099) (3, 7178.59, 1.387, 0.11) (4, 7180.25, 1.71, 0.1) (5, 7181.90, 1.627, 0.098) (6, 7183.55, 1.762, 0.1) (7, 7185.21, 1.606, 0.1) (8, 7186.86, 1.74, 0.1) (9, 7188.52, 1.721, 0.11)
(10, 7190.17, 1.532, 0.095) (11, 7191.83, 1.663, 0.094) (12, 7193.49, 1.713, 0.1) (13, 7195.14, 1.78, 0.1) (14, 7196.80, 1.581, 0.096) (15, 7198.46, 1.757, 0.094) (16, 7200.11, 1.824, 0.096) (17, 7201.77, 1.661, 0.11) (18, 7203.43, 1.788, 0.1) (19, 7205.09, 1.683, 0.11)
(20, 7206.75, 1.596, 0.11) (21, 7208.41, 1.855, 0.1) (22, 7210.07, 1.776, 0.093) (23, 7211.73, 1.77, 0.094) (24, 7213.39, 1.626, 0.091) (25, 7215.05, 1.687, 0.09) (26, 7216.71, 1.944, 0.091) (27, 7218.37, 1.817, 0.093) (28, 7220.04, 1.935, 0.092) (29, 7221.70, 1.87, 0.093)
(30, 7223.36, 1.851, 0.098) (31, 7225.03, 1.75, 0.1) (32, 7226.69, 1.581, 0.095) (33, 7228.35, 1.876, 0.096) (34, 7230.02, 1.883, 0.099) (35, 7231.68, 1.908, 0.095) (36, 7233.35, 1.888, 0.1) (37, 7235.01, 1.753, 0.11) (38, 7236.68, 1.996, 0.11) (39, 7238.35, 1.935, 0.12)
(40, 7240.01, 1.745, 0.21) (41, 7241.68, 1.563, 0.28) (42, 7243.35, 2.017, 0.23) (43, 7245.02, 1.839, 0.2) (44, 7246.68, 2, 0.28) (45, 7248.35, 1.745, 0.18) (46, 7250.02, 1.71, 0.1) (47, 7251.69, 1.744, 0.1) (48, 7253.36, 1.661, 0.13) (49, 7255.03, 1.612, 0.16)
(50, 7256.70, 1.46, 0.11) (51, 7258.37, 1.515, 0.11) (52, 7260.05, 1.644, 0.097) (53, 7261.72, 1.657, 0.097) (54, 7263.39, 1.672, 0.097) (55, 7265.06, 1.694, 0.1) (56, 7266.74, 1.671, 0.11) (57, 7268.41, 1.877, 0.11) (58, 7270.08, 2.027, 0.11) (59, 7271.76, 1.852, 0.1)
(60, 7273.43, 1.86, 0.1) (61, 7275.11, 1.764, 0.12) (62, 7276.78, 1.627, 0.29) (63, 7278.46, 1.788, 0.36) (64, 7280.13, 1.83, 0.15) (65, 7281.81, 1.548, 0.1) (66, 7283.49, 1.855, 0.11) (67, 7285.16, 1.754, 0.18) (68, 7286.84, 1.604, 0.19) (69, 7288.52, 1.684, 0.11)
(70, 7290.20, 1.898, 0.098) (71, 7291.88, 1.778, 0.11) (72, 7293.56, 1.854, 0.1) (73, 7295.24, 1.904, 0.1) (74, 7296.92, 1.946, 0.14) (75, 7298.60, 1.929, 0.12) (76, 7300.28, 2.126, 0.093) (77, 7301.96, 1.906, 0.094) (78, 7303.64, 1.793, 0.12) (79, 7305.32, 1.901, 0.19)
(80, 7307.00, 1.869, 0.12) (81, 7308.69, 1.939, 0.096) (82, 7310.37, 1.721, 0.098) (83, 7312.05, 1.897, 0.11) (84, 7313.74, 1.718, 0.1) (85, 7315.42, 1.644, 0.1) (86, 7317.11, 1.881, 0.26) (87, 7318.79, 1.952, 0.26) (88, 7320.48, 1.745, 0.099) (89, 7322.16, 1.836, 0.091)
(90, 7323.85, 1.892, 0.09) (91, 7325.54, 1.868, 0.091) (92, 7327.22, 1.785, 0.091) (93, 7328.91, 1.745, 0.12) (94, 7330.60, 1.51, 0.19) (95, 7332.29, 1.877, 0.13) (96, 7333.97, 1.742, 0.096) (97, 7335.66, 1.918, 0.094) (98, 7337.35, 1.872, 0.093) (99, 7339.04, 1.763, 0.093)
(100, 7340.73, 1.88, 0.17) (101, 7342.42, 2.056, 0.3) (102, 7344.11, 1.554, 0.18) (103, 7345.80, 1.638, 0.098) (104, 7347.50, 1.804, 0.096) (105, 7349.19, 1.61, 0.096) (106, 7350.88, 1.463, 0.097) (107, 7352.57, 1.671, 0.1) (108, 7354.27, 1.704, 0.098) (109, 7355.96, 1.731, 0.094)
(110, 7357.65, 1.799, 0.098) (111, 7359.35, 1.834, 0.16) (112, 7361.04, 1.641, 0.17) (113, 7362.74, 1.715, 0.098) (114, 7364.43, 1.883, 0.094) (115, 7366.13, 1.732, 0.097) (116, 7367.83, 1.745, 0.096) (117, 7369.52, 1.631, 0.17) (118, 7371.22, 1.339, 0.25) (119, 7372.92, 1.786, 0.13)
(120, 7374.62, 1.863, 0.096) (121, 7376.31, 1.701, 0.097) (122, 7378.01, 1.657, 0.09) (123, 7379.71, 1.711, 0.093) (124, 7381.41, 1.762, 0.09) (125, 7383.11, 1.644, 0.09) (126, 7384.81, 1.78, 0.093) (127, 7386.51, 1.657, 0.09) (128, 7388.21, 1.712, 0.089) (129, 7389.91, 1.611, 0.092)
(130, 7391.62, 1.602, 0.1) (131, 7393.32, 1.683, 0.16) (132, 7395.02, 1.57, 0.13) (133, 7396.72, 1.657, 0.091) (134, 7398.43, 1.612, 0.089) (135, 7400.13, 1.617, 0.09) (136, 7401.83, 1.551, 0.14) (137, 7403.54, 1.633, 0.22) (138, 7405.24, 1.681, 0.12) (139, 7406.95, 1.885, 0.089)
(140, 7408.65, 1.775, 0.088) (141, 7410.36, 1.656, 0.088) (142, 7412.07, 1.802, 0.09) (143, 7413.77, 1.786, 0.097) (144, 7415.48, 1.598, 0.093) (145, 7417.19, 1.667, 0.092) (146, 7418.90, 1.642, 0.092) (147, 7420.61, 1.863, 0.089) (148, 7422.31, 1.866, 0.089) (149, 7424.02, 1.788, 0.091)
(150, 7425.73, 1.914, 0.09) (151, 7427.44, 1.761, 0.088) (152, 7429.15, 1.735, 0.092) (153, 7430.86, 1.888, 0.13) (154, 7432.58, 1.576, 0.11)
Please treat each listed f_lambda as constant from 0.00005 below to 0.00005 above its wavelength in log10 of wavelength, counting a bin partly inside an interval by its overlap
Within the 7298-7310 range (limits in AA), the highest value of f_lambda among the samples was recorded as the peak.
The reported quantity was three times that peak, 6.38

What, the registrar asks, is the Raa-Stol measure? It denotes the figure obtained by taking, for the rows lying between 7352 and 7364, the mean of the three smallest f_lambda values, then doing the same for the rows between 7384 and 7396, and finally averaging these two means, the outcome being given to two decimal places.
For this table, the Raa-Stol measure 1.63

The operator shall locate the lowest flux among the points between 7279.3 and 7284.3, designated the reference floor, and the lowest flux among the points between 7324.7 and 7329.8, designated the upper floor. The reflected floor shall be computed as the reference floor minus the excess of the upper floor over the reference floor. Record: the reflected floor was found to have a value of 1.35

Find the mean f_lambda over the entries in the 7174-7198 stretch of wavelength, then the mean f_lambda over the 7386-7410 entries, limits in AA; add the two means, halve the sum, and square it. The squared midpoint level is 2.73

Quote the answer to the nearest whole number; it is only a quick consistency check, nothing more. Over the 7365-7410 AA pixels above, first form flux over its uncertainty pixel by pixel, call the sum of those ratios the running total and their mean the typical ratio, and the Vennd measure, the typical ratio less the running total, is -401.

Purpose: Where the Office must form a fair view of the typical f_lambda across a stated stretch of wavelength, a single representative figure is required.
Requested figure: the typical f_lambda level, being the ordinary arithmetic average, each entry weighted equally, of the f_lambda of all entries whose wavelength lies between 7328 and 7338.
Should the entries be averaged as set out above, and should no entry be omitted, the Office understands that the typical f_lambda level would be 1.78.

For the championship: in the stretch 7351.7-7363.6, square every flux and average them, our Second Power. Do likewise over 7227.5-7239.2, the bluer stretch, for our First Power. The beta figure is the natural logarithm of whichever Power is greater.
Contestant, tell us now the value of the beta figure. 1.28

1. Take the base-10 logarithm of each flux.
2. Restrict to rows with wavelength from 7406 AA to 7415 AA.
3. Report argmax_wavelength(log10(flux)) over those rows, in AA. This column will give 7406.95 AA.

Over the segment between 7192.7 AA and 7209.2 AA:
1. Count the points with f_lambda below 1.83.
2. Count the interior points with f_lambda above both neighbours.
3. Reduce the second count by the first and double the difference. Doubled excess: -12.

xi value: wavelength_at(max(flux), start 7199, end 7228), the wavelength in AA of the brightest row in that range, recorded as 7216.71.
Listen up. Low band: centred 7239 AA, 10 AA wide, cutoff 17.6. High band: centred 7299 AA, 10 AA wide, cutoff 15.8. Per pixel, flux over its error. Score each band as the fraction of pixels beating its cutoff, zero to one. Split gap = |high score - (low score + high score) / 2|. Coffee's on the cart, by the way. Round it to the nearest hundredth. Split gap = 0.25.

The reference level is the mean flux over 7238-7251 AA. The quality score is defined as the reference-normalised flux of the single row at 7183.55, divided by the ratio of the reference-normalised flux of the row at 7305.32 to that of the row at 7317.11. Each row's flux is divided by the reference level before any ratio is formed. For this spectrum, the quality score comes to 0.96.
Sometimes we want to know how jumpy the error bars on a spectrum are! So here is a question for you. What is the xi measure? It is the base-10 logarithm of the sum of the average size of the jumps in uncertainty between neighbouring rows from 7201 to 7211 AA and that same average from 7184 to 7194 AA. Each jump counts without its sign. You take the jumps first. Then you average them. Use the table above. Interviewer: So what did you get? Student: -1.9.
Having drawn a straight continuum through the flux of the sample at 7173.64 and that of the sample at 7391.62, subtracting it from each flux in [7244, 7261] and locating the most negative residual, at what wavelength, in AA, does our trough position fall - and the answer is 7256.70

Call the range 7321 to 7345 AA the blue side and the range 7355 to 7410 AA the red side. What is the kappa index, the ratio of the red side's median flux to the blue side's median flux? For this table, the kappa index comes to 0.91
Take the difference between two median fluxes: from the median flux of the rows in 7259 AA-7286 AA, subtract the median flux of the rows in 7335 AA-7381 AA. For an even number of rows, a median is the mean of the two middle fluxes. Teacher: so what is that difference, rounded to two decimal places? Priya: 0.03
